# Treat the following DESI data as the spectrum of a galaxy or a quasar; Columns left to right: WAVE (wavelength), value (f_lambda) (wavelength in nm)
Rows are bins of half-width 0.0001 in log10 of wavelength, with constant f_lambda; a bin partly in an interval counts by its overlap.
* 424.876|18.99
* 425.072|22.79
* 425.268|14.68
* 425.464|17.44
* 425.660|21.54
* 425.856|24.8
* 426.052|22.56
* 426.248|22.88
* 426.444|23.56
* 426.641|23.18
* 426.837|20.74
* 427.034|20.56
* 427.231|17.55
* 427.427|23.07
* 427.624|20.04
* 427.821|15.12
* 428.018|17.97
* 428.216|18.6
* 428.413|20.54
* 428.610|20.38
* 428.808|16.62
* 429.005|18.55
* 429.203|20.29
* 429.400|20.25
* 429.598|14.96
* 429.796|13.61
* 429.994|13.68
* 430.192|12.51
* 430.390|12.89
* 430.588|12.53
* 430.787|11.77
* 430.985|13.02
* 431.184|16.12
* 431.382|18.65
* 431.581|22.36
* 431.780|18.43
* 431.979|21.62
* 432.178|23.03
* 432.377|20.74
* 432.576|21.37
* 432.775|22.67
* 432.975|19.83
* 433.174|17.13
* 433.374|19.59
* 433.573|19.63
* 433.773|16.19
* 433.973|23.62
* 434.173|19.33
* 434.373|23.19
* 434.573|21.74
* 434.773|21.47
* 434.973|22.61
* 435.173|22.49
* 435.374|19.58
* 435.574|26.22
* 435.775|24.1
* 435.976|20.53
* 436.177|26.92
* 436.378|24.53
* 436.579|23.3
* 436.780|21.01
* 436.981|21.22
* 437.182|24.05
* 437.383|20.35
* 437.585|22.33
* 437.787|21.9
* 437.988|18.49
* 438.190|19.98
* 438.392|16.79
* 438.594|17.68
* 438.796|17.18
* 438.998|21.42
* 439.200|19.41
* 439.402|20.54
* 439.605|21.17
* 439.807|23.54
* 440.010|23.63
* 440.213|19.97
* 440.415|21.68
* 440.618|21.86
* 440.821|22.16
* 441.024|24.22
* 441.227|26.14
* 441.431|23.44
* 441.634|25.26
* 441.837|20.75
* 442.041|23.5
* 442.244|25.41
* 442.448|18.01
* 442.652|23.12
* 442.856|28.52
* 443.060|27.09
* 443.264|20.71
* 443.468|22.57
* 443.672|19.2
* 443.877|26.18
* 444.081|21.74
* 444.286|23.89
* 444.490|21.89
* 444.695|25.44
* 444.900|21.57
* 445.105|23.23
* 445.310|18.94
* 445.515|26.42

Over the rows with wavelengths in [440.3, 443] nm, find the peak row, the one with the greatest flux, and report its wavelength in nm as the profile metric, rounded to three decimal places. 442.856 nm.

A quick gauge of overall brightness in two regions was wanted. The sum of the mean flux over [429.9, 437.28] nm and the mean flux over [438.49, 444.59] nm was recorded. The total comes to 42.4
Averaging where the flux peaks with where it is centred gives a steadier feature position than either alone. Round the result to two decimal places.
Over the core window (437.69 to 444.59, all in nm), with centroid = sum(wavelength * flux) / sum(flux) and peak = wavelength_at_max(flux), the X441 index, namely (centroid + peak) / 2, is 442.06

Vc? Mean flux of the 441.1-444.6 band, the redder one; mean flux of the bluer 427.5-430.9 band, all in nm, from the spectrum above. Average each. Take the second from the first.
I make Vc 6.9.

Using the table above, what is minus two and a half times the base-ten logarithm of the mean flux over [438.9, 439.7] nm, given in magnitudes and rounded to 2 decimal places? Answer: -3.29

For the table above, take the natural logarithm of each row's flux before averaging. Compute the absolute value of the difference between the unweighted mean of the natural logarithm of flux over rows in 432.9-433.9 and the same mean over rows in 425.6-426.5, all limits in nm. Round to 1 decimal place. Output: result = 0.2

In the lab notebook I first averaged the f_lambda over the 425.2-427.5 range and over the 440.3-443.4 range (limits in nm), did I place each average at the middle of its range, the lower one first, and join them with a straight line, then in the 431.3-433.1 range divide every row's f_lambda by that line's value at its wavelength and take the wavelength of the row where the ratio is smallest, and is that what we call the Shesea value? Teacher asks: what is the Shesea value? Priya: 431.780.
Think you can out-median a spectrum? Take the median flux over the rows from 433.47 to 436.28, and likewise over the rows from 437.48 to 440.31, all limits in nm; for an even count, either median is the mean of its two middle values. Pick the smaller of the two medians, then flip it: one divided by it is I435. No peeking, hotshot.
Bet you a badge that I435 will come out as 0.049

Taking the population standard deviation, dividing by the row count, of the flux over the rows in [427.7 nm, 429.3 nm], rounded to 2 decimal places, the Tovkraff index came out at 1.81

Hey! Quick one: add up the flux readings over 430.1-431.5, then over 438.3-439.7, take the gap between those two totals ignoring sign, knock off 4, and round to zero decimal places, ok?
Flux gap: 33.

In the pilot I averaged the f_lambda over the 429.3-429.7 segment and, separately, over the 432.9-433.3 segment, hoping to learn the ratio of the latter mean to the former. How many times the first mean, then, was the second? 1.05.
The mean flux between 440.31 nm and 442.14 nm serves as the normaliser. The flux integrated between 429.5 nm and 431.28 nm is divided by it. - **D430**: 1.0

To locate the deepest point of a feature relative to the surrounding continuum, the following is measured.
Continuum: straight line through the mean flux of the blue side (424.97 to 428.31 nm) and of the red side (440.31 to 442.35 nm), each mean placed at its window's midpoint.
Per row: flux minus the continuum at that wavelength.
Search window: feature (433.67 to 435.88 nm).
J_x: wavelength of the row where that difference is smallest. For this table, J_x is 433.773 nm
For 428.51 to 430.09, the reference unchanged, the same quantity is 429.796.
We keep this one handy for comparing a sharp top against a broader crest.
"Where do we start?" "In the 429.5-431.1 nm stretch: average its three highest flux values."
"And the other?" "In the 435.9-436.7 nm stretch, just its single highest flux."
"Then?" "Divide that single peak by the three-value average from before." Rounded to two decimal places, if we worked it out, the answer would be 1.91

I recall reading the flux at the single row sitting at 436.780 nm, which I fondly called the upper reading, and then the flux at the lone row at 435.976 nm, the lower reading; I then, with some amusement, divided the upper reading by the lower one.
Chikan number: 1.0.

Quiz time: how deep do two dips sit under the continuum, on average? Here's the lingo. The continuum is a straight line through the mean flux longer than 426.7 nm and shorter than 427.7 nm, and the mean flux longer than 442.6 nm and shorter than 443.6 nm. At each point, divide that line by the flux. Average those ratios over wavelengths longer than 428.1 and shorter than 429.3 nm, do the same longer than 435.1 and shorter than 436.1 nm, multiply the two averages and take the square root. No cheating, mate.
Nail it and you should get 1.05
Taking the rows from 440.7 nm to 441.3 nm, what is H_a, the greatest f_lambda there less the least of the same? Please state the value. 4.0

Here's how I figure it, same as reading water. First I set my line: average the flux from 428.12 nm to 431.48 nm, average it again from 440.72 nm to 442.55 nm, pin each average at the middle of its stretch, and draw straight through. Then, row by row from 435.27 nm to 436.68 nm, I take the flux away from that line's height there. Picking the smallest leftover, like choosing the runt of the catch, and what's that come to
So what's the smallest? -7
